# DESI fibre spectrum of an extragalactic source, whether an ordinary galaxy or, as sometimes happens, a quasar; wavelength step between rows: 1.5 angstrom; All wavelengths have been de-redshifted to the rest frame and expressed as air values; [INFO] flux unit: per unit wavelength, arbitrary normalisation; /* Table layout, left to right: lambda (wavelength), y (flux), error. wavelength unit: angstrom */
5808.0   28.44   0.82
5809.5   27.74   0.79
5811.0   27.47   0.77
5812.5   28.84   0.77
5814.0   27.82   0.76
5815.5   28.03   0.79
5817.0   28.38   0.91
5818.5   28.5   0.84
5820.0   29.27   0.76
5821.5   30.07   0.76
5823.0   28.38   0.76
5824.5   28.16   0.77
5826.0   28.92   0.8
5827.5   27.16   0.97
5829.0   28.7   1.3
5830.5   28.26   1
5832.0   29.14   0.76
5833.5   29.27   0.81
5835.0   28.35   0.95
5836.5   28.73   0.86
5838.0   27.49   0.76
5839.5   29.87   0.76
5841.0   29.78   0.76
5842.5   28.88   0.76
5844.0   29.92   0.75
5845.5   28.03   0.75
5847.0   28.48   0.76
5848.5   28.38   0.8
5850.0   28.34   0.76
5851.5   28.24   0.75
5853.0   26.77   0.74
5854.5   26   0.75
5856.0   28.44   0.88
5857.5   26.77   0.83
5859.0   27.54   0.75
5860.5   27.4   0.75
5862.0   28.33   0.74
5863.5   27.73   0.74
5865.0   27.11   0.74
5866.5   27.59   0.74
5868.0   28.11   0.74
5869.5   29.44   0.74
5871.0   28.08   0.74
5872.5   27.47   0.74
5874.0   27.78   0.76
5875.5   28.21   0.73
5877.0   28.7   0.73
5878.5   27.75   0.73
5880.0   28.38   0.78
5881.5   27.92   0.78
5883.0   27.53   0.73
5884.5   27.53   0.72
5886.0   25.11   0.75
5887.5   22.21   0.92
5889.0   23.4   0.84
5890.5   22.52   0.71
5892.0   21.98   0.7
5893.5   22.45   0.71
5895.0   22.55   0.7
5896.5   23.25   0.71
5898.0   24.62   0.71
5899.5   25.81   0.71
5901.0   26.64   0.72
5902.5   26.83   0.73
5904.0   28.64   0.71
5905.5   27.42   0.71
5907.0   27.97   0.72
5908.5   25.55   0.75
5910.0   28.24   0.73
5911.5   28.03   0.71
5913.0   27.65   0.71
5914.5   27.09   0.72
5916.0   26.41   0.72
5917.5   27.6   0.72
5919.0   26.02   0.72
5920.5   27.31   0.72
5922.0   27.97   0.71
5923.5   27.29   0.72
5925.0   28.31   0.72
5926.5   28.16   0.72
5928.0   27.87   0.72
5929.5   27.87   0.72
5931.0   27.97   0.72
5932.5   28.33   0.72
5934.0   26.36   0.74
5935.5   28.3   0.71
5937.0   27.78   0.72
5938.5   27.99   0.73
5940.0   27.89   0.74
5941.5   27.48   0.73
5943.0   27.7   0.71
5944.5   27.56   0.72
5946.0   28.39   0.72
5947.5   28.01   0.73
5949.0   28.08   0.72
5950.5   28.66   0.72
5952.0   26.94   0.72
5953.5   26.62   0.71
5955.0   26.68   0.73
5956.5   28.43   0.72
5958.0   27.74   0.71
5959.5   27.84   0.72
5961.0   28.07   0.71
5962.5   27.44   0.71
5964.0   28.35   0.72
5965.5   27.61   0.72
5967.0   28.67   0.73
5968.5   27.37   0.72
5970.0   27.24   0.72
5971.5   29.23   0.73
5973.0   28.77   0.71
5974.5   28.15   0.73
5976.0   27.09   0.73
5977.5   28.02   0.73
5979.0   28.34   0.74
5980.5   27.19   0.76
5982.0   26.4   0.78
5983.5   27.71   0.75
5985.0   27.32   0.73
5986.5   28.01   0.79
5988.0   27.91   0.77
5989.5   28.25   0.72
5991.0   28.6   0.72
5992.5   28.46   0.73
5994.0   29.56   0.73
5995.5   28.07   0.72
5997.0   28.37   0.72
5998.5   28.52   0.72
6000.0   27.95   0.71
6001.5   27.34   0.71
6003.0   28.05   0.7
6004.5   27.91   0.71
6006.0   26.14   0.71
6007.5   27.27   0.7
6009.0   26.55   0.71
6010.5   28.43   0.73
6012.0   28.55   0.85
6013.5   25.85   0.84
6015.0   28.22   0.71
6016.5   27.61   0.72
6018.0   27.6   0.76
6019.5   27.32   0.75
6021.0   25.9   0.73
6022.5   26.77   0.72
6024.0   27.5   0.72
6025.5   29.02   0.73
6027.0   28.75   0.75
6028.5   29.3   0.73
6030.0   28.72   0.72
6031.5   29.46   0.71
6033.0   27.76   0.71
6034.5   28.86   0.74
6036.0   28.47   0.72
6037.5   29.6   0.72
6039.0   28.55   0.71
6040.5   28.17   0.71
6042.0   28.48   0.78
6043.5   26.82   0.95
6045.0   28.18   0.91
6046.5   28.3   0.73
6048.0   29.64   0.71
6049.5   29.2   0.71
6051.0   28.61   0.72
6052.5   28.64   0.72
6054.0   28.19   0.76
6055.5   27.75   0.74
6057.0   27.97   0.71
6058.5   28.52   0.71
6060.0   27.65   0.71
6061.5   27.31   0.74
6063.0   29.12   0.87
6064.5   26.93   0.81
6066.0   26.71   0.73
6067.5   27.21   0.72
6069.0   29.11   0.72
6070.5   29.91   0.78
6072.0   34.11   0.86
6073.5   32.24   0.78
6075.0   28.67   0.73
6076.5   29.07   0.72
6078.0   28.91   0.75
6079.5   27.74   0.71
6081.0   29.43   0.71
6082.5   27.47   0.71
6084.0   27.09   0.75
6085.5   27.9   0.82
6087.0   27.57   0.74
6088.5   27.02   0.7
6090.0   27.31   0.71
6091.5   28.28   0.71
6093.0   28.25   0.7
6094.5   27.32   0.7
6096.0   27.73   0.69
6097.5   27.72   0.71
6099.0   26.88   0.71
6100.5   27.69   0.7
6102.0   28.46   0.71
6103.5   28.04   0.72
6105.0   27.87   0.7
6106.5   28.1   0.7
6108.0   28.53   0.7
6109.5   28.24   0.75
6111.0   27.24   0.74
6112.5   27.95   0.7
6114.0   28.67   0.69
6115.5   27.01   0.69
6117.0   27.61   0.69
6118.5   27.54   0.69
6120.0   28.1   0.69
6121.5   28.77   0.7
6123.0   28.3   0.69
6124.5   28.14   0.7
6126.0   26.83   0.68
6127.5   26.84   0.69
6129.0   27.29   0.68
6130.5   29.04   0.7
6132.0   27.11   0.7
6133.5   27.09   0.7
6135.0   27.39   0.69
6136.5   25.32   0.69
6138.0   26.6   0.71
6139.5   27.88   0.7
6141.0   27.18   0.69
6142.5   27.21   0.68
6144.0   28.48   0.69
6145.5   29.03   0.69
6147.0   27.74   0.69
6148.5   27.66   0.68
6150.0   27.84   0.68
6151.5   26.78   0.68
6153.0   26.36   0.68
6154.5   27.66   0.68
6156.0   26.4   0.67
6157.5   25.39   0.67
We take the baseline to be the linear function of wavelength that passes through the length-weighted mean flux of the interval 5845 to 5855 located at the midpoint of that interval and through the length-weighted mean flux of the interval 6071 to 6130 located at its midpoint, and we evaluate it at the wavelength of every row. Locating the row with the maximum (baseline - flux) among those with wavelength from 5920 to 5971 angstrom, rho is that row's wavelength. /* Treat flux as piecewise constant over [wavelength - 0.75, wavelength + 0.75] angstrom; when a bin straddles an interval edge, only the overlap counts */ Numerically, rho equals 5934.0 angstrom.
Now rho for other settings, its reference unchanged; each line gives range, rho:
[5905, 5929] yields 5908.5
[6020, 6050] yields 6021.0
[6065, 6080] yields 6066.0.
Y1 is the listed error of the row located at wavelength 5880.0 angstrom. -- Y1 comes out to 0.78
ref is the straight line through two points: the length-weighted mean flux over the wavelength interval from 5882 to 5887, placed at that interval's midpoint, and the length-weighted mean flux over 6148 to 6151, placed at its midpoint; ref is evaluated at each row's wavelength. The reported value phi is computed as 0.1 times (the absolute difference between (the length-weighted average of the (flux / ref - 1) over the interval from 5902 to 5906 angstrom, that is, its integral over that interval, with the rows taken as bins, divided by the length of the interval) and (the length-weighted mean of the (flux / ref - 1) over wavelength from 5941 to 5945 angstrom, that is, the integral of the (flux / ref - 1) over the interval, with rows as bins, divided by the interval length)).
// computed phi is 0.0010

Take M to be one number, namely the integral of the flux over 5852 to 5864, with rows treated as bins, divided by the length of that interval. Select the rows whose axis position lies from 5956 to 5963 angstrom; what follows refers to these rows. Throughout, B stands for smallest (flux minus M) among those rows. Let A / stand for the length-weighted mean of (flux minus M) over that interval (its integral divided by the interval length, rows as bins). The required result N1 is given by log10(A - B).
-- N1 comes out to -0.34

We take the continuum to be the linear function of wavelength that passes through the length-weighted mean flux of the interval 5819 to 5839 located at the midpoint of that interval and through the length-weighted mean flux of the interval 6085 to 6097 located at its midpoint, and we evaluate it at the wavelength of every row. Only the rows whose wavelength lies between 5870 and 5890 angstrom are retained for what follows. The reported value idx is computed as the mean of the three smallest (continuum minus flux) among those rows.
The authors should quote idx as 0.0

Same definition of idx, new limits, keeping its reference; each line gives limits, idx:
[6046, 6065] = -1.5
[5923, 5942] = -0.1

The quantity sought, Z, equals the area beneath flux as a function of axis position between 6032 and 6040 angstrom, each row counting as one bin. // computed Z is 229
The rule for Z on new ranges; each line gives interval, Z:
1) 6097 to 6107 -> 278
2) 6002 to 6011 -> 246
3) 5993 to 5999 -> 172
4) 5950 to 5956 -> 163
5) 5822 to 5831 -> 255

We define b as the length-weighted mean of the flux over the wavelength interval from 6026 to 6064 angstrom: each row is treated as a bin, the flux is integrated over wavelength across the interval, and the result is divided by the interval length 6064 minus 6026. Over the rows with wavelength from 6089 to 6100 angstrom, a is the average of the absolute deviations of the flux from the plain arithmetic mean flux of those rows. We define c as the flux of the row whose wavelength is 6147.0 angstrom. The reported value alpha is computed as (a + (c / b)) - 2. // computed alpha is -0.62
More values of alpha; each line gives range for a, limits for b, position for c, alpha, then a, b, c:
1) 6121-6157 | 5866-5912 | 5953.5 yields -0.28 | 0.7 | 26.4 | 26.62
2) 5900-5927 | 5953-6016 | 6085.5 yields -0.33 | 0.7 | 27.8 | 27.9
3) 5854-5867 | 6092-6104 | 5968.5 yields -0.47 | 0.5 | 27.8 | 27.37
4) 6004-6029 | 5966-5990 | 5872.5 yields -0.16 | 0.9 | 27.8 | 27.47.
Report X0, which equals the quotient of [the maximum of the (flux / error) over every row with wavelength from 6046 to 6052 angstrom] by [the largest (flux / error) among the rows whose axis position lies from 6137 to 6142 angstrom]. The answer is 1.05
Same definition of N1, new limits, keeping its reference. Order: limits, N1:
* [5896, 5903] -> 0.34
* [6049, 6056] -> -0.14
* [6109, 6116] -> -0.08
